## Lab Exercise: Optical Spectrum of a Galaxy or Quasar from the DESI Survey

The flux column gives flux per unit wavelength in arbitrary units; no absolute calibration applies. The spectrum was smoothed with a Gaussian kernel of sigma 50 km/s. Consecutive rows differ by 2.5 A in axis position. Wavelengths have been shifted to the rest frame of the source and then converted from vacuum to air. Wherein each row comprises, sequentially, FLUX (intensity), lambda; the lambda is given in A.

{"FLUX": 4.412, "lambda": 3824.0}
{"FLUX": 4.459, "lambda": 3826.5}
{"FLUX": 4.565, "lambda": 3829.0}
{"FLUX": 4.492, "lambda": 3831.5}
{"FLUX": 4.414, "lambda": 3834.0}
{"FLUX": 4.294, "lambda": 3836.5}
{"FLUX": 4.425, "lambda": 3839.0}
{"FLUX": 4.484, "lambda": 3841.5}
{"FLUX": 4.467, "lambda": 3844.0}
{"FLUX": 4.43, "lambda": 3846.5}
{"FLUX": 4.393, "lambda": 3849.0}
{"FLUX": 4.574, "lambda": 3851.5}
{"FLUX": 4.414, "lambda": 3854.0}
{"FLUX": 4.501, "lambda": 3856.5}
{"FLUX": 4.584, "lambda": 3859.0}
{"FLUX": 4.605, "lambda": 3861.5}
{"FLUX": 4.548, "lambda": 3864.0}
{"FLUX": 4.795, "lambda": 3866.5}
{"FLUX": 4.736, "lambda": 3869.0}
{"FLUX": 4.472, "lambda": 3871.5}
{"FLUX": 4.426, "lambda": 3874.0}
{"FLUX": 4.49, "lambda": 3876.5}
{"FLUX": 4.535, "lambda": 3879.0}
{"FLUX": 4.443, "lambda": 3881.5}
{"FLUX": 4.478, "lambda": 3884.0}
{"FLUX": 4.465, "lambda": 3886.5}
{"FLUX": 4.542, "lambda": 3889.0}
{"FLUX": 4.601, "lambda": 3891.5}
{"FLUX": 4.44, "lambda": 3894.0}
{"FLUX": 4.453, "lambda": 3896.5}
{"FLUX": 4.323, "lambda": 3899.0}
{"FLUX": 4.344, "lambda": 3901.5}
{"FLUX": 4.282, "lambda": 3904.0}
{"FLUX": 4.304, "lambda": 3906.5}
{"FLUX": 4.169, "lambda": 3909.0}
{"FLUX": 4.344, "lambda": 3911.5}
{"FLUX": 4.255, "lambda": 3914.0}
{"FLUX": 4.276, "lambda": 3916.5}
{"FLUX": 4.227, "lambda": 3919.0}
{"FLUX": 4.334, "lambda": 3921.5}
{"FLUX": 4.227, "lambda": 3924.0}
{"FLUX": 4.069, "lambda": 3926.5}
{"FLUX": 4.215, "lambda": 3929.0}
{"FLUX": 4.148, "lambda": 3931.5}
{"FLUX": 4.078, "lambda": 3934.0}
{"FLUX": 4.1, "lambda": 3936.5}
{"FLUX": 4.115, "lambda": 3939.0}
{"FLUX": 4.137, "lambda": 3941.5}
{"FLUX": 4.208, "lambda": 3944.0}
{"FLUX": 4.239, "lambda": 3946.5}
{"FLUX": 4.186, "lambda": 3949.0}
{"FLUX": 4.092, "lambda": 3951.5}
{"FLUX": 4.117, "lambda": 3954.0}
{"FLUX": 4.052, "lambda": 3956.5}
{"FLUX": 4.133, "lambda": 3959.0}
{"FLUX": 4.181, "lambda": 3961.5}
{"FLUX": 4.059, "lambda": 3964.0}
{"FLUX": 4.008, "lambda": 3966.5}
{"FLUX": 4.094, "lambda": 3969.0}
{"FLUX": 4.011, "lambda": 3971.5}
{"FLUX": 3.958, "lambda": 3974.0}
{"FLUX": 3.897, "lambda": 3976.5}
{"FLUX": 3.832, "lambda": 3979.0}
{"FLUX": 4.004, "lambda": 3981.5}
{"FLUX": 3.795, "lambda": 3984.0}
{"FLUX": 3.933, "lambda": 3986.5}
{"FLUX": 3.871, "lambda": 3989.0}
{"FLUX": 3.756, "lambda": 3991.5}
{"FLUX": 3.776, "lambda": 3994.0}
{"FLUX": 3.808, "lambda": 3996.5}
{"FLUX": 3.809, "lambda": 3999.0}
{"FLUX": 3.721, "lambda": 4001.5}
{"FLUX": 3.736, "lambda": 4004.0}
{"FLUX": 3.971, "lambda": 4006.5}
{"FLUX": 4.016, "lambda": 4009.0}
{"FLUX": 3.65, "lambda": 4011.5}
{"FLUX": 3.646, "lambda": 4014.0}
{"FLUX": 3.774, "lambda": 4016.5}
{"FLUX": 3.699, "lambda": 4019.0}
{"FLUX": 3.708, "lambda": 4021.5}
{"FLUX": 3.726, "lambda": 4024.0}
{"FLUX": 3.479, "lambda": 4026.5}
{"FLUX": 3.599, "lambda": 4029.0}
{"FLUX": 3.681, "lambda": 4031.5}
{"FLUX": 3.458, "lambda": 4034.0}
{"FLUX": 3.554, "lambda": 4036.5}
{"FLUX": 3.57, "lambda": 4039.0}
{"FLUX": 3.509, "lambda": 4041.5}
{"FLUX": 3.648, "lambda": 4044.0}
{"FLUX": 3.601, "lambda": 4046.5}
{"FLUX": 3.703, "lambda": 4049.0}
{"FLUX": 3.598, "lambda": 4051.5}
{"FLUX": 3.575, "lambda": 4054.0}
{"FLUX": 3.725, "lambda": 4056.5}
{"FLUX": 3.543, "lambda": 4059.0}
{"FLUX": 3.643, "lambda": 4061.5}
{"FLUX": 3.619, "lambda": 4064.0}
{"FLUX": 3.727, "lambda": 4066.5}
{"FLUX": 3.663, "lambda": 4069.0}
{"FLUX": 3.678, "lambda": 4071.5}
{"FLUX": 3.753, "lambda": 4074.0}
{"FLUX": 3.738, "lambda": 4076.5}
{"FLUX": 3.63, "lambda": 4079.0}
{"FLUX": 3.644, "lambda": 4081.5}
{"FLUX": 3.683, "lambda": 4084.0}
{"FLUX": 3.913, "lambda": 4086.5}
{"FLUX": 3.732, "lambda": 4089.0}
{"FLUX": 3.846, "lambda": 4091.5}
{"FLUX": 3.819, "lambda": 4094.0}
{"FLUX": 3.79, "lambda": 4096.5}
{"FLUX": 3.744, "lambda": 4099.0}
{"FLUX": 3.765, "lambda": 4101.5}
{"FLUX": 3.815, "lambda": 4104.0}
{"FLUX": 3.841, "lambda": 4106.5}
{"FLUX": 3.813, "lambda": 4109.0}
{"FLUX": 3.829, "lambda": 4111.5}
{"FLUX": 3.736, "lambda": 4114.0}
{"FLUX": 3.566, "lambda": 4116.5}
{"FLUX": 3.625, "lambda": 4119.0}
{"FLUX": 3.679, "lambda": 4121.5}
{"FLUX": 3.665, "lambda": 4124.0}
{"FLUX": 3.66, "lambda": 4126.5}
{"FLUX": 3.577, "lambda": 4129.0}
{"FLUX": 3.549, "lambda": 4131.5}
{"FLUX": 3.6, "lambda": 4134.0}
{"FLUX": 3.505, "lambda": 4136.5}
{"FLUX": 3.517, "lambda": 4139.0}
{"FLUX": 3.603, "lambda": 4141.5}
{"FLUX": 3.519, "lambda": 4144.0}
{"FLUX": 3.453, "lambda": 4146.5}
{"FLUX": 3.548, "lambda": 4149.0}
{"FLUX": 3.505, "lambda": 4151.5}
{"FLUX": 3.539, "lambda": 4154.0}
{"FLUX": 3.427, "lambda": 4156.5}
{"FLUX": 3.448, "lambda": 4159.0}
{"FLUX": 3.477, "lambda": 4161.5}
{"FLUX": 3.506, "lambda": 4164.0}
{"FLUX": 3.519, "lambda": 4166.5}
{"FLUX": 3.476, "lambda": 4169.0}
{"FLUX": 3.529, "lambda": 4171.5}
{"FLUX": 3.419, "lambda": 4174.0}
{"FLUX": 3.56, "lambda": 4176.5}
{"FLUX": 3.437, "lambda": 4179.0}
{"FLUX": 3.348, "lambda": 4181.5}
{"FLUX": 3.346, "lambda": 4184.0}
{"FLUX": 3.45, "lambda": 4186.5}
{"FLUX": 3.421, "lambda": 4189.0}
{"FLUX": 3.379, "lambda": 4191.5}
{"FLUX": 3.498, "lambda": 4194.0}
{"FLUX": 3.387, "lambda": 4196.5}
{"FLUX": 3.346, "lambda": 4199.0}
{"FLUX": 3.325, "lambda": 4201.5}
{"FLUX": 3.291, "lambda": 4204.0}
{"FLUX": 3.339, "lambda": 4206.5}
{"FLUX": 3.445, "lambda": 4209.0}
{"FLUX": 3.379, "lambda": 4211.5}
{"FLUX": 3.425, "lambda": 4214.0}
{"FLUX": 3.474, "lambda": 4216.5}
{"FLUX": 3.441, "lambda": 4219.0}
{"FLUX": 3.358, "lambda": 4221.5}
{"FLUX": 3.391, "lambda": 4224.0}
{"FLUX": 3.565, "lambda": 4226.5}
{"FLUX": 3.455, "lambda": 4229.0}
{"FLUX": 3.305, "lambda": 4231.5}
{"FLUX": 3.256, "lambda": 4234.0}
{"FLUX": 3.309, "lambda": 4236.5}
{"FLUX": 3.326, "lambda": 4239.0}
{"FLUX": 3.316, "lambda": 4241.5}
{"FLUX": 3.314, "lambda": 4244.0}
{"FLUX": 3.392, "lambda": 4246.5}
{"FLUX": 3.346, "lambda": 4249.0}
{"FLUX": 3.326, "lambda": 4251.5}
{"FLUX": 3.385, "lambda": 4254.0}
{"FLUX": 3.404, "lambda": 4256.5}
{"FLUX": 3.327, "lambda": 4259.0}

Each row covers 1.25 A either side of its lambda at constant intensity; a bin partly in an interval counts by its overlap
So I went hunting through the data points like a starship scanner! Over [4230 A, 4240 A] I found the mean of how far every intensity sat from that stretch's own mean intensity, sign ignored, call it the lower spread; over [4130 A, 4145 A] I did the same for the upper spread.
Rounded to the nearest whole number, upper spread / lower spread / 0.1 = 16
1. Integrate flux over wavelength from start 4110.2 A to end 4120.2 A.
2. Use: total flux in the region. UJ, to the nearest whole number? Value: 37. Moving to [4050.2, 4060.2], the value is 36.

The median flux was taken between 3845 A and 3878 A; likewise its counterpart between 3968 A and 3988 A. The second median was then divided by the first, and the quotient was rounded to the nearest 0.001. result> 0.877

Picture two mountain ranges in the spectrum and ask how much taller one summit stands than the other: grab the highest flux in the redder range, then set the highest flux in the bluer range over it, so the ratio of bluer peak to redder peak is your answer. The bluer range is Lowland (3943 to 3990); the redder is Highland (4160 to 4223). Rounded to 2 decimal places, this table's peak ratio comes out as 1.19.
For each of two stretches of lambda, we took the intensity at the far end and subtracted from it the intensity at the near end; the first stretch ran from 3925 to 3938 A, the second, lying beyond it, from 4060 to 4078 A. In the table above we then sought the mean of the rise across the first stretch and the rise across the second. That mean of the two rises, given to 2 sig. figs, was 0.063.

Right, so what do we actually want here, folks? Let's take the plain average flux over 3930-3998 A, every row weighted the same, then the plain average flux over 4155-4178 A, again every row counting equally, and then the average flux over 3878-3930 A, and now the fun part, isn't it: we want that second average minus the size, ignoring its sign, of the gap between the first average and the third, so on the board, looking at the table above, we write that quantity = 3.16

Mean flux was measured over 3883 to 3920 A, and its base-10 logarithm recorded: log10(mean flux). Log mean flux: 0.64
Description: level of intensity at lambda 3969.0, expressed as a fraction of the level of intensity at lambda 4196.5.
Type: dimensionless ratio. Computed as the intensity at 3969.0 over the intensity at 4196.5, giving 1.21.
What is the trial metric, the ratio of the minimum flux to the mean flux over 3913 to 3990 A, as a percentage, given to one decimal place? 92.7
